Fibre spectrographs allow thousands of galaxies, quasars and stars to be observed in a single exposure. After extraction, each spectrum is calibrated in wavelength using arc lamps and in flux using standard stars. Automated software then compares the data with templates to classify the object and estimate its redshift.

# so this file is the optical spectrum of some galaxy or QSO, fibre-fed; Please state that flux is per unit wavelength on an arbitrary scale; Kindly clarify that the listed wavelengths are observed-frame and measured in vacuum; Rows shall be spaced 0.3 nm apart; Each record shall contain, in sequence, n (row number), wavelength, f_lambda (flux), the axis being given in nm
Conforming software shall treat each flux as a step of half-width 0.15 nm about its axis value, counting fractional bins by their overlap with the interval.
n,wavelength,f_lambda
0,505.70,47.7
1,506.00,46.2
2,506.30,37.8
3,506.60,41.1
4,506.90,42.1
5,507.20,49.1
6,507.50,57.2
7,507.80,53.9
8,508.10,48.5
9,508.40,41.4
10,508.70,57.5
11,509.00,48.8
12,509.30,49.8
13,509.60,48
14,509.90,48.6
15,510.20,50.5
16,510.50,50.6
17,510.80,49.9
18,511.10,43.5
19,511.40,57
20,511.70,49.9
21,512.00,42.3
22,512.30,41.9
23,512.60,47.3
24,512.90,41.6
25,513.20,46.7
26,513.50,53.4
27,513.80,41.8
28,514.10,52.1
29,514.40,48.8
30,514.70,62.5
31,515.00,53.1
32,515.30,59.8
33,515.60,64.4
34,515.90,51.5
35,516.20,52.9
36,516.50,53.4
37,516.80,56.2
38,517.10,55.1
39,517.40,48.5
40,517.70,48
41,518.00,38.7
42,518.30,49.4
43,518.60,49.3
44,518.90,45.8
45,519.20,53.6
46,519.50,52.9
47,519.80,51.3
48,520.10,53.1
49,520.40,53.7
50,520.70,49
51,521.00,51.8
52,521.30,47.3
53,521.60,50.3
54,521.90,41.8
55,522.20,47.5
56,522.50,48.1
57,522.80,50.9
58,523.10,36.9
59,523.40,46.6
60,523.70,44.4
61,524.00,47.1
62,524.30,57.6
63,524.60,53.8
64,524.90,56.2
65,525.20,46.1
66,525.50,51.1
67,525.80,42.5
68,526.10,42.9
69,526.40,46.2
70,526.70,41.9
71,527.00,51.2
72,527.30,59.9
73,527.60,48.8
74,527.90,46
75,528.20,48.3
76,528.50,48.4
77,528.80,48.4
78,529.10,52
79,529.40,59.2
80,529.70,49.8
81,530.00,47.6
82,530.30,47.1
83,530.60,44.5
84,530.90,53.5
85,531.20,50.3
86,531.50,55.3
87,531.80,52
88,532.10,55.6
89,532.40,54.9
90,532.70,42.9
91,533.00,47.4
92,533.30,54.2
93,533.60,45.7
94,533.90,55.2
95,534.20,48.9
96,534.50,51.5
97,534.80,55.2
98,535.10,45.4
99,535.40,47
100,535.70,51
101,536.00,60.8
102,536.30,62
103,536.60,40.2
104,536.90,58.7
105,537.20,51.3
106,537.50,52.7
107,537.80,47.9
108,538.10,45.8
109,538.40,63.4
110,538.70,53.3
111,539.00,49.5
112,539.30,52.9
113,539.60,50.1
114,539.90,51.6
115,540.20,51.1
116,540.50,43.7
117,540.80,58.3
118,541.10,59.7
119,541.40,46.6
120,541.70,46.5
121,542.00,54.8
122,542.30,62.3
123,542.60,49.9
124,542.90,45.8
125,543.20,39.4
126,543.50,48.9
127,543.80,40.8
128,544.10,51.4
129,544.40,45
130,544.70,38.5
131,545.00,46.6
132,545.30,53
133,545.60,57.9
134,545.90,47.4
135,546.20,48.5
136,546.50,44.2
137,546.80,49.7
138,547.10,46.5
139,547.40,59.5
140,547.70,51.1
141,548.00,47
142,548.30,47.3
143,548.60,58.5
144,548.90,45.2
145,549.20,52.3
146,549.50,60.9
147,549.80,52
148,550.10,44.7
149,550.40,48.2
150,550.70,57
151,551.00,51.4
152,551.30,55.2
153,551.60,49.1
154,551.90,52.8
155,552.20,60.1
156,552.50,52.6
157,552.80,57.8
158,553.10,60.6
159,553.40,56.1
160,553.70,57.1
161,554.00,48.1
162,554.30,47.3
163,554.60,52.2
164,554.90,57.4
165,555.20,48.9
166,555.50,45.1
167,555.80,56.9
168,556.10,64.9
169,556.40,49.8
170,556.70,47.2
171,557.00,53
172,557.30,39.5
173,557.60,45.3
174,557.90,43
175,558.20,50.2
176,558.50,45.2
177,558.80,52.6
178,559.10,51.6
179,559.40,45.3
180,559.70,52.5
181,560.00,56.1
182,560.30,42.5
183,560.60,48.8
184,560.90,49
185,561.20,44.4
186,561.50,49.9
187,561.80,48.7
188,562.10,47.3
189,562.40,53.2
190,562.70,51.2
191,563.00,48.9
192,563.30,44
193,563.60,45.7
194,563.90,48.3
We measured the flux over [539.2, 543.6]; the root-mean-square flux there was 51.1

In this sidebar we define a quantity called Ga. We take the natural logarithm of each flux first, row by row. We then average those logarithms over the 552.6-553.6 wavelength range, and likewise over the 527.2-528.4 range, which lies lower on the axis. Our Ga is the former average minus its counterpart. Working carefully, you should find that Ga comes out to 0.14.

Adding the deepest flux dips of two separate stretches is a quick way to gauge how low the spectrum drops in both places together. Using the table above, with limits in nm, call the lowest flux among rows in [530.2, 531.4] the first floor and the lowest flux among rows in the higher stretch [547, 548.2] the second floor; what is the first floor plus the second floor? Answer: 91.0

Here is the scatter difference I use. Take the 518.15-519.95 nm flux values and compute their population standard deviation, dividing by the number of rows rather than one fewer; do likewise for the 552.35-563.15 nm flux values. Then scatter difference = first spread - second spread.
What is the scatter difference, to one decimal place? -2.7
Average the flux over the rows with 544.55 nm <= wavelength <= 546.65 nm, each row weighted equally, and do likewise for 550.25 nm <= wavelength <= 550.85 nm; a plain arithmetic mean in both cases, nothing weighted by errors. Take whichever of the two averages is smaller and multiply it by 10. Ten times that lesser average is 480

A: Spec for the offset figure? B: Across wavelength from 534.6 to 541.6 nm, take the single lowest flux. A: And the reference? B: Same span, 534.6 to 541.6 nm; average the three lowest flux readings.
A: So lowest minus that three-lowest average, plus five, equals 2.1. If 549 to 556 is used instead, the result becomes 4.0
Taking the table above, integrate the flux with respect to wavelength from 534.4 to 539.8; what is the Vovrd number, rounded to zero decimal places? 282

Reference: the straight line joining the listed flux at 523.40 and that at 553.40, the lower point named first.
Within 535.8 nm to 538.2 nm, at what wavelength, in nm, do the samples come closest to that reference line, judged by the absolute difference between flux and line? 537.20 nm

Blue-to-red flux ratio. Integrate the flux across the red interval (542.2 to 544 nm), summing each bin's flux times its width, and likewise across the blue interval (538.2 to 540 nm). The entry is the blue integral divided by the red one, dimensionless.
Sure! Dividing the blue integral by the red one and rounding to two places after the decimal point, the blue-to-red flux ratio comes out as 1.12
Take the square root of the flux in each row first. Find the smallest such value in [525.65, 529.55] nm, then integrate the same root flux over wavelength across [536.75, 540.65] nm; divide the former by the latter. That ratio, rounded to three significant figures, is 0.231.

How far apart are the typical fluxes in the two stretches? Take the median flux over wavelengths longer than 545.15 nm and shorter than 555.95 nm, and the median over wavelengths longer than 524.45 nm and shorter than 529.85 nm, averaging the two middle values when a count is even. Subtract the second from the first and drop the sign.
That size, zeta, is 3.5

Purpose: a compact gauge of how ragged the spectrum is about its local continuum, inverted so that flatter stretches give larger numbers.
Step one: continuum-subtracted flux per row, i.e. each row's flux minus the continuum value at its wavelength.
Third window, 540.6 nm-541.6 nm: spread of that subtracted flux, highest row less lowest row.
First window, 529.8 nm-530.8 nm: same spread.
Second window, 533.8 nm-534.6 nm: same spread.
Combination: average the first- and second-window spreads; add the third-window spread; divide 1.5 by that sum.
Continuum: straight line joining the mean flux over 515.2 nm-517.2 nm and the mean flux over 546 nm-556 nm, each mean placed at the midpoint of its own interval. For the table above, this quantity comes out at 0.085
